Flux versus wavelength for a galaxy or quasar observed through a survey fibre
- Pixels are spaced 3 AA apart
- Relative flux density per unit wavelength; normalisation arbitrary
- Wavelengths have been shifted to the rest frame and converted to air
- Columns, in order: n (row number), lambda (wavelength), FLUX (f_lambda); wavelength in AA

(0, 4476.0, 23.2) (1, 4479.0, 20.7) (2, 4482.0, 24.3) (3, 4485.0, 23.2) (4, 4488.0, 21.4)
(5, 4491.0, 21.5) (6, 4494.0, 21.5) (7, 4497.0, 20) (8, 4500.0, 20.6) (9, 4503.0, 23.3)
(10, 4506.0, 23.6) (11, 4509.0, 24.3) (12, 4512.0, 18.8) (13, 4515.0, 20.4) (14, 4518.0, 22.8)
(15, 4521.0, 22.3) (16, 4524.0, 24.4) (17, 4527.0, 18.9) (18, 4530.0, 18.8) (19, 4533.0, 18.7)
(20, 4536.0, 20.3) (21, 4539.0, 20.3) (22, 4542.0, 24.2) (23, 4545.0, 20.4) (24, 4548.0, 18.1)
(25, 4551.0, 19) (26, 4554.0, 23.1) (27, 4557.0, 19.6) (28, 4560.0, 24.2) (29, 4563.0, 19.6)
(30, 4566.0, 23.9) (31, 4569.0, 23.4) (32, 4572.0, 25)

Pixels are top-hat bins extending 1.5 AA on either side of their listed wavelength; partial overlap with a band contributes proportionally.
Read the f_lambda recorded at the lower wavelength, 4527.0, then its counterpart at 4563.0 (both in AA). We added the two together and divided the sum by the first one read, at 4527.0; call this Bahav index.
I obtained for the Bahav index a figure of 2.04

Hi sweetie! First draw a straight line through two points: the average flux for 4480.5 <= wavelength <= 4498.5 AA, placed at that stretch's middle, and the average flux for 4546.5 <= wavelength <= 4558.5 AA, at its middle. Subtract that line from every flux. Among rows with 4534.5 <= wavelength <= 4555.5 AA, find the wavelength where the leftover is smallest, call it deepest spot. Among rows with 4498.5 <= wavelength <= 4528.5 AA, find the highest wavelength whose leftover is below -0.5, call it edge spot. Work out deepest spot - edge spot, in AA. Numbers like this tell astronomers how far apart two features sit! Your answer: 21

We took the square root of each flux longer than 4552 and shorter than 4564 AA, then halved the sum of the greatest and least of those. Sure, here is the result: 4.67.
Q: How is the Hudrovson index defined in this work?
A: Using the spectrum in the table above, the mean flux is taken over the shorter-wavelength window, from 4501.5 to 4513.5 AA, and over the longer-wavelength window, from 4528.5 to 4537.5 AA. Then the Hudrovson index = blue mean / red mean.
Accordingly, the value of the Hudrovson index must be 1.17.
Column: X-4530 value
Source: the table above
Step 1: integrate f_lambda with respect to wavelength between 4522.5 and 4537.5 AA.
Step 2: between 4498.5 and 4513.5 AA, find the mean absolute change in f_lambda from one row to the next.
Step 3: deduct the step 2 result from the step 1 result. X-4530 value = 301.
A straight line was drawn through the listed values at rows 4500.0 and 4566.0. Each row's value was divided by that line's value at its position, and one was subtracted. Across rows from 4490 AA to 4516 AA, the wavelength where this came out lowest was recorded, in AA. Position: 4512.0 AA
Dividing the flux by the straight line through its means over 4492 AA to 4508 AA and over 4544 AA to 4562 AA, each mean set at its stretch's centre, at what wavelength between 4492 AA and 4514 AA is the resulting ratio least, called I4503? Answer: 4512.0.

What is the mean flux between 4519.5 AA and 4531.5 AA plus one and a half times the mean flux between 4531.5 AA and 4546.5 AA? 52.3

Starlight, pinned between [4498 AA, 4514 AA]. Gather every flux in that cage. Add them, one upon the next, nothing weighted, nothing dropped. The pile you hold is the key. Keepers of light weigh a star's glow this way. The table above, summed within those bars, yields 110.6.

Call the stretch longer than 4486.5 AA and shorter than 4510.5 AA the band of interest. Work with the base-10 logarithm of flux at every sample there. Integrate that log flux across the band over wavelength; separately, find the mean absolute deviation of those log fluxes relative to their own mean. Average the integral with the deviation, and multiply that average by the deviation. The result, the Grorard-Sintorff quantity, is 0.40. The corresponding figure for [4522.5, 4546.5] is 0.56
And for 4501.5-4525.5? 0.48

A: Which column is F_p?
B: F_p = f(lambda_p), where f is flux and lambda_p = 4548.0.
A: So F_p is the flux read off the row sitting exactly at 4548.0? 18.1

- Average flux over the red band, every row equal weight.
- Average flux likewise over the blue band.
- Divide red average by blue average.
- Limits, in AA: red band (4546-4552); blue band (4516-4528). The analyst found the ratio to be 0.84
